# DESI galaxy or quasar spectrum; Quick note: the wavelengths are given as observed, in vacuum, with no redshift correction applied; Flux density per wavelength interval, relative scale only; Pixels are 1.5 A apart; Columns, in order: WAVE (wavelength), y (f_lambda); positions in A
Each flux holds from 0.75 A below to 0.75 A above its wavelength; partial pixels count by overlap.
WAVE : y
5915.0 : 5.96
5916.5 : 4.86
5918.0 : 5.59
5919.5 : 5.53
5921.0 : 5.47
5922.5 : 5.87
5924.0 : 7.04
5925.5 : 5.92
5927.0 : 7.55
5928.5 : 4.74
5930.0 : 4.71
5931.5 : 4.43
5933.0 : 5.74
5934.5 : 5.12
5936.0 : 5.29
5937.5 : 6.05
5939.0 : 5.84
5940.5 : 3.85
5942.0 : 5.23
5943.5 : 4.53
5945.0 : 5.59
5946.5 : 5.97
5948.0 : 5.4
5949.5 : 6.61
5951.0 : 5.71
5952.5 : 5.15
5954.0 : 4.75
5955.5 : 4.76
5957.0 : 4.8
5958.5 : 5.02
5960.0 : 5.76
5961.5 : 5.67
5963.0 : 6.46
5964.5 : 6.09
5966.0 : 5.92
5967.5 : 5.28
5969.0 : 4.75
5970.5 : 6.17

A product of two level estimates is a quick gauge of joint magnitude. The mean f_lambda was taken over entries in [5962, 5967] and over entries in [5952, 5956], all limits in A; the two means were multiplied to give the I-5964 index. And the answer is 30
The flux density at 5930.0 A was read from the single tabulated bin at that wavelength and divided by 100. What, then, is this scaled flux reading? 0.047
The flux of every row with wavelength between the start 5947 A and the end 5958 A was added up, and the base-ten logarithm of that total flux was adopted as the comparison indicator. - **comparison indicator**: 1.570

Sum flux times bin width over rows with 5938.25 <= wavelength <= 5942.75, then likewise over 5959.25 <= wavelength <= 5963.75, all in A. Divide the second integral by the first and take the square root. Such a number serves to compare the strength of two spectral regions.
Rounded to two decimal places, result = 1.10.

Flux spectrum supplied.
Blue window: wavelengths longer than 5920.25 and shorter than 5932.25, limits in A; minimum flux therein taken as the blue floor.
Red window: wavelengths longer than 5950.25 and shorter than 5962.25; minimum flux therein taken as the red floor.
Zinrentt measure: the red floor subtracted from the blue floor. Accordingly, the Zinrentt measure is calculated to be -0.3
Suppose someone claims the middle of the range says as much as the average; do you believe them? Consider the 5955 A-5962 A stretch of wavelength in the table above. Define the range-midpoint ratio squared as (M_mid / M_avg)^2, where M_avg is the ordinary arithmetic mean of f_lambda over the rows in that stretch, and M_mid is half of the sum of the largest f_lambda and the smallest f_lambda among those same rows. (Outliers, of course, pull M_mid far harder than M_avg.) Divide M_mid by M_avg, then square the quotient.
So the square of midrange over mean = 1.02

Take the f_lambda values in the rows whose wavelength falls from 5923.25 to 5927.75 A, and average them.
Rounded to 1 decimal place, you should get 6.8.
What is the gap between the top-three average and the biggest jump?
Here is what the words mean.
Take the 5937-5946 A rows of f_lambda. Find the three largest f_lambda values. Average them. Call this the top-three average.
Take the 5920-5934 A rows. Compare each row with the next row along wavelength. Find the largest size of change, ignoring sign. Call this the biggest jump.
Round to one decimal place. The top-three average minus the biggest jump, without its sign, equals 3.0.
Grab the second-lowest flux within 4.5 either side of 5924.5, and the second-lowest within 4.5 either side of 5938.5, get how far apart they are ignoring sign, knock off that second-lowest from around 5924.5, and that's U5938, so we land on -5.1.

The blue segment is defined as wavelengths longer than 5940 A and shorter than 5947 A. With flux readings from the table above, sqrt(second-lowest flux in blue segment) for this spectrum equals 2.13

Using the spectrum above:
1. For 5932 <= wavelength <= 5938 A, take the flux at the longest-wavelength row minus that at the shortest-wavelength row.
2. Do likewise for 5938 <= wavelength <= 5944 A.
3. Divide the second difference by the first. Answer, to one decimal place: -4.2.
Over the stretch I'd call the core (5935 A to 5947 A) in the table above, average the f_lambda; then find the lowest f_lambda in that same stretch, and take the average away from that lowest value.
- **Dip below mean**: -1.4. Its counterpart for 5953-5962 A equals -0.4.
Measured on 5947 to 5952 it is -0.5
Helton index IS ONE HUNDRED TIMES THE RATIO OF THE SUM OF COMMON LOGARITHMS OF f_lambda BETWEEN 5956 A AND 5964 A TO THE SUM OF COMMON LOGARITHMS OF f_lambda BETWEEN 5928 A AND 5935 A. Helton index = 107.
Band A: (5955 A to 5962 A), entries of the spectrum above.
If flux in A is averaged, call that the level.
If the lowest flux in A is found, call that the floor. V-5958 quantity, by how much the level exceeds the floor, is 0.44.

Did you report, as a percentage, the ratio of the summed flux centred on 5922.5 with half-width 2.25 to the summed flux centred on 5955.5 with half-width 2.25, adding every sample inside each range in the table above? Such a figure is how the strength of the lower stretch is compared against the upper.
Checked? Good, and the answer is 128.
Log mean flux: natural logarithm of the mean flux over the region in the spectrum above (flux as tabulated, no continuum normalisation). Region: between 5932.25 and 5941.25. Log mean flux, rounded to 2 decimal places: 1.67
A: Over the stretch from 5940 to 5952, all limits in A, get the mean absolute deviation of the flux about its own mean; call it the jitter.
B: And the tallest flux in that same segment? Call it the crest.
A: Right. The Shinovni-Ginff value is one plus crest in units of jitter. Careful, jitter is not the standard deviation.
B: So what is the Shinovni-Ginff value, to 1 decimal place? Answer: 11.7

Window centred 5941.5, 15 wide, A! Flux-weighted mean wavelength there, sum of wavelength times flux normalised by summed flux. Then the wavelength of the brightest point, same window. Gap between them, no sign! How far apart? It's 3.8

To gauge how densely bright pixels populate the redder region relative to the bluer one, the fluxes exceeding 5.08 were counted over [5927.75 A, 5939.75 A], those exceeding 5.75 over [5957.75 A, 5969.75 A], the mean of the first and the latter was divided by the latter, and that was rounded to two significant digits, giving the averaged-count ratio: 1.1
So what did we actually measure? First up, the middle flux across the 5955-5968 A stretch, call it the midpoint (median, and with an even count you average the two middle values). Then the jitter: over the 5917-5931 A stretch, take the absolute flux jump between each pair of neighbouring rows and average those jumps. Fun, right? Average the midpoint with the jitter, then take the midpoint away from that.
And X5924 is -2.38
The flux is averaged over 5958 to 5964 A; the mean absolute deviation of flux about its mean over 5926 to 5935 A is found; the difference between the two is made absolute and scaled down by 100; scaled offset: 0.049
